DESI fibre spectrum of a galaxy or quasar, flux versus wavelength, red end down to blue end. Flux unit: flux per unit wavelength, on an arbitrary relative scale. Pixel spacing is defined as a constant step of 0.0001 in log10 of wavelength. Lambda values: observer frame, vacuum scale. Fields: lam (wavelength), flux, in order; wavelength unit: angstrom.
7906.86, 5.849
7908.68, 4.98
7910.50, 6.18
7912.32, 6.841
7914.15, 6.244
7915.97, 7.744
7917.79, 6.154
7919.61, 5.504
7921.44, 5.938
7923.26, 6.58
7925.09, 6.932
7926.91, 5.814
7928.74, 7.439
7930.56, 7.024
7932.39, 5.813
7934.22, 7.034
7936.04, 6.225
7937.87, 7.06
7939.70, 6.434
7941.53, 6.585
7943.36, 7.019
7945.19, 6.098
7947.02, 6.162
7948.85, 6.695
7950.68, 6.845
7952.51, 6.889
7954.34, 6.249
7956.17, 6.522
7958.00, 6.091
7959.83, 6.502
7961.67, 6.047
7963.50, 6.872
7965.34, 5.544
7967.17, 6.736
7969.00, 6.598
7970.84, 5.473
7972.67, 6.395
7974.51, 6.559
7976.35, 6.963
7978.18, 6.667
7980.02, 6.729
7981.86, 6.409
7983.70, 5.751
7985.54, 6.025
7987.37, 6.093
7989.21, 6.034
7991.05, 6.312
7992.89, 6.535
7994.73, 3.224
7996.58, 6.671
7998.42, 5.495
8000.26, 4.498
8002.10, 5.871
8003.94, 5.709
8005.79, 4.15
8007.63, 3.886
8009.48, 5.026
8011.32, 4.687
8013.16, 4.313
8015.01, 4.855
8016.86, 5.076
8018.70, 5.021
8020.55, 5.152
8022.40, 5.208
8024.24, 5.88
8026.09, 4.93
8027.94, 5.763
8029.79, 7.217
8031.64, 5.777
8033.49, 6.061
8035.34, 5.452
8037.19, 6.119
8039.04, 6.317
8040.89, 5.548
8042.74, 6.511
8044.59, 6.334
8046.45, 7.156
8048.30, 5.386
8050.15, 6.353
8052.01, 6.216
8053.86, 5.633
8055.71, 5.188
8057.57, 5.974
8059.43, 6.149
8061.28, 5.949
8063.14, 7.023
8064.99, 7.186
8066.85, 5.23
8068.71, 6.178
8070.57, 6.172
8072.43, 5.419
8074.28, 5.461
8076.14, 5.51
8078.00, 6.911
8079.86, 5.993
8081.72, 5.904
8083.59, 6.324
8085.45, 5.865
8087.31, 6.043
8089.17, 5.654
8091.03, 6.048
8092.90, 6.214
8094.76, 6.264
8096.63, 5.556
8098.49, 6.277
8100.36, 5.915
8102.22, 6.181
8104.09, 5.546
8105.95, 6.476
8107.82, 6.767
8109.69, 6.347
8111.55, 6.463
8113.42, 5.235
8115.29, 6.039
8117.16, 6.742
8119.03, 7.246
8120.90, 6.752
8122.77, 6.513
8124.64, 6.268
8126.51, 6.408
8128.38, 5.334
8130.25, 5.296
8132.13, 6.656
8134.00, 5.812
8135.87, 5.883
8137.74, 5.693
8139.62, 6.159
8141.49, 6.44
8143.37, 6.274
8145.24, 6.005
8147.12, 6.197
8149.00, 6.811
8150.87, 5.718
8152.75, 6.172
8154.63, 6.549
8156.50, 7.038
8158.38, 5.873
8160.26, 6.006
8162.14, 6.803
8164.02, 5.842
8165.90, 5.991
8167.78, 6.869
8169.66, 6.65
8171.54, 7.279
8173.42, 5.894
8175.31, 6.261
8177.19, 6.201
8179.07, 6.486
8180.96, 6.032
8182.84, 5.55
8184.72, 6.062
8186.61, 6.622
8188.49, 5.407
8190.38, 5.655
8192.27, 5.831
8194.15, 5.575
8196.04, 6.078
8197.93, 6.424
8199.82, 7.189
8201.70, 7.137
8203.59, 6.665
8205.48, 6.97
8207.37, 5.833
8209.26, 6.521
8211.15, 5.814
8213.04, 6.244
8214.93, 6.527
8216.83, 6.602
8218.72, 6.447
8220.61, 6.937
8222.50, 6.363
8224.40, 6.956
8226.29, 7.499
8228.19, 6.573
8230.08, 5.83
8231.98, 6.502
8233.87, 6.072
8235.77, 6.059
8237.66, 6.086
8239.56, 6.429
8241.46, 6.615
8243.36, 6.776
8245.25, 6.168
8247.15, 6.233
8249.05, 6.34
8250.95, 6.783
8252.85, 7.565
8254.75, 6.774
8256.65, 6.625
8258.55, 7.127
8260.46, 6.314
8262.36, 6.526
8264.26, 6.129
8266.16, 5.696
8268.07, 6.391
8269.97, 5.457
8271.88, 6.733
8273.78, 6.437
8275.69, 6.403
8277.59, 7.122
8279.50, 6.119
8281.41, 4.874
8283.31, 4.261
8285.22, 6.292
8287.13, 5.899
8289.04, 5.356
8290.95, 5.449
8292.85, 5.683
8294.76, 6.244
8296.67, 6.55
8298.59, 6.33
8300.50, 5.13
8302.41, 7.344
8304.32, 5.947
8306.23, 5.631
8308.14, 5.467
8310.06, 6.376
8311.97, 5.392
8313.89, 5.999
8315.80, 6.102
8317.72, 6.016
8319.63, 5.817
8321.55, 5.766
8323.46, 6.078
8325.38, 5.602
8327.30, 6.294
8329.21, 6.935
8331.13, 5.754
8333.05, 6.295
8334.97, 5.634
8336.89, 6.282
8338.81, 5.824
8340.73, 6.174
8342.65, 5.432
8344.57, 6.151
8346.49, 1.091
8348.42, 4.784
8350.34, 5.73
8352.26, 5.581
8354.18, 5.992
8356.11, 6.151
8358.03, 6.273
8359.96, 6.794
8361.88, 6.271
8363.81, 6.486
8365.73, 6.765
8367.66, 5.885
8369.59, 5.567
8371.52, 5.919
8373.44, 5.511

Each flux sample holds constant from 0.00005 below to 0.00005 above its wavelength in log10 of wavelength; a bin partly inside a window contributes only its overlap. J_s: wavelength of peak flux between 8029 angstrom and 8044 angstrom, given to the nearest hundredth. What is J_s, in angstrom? 8029.79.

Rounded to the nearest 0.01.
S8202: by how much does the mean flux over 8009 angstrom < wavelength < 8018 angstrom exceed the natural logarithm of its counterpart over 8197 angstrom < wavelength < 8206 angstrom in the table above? 2.86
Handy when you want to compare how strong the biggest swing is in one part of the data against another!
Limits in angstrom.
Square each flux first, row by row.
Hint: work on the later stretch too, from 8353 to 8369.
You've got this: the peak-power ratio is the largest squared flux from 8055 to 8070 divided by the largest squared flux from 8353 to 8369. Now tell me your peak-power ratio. 1.12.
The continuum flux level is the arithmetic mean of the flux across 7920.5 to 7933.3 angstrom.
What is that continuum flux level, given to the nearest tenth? 6.5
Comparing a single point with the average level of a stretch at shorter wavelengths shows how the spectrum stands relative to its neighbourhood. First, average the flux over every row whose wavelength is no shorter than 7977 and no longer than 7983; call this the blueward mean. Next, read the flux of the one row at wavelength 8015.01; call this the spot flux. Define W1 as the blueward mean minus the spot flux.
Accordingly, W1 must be 1.7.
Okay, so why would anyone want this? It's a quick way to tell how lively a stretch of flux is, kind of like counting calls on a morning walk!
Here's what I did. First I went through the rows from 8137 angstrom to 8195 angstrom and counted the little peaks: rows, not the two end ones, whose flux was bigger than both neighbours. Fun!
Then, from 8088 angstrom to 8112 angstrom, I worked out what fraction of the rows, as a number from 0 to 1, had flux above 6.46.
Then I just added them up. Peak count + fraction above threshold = 10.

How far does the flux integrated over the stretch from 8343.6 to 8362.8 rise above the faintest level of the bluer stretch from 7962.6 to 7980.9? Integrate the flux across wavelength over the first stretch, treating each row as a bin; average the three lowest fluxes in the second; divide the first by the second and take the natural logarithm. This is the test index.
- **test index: 2.90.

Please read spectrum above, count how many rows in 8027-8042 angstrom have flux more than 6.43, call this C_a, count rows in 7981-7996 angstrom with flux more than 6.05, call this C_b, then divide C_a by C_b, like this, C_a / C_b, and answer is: 0.25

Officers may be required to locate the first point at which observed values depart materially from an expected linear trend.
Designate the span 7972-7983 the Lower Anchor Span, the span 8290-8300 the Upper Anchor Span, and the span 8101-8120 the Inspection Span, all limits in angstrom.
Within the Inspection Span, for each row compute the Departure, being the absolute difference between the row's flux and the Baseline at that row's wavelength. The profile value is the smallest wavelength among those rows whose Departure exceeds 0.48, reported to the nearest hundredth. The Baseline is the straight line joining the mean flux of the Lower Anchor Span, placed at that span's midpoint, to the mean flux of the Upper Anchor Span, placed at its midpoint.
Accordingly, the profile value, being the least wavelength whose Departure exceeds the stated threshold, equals 8104.09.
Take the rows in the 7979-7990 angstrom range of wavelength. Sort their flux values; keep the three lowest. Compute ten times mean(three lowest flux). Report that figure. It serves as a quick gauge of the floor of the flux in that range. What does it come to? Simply 59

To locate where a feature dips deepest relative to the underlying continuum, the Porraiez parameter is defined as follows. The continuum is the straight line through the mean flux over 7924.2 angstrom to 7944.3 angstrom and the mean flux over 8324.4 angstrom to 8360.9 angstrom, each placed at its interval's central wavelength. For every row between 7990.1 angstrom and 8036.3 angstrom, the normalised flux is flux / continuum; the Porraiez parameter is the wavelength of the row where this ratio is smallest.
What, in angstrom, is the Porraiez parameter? 7994.73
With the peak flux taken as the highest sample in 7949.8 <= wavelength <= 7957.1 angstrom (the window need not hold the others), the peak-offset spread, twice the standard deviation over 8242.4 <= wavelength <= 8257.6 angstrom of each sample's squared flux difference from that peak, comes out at 0.4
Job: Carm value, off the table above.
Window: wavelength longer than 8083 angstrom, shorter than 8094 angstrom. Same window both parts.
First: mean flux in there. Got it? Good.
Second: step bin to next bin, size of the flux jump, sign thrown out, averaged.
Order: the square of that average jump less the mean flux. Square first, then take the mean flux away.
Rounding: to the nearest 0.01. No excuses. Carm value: -5.92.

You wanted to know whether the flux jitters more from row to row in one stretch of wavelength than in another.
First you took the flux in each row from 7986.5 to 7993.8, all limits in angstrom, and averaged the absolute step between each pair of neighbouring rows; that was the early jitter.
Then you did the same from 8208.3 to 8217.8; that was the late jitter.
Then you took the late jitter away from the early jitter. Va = -0.19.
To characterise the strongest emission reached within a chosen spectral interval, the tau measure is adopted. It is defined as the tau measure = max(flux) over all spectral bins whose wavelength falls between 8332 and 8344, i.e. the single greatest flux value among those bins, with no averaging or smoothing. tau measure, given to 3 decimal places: 6.295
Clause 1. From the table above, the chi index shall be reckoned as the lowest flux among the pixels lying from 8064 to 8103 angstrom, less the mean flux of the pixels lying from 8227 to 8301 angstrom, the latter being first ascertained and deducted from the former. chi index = -1.0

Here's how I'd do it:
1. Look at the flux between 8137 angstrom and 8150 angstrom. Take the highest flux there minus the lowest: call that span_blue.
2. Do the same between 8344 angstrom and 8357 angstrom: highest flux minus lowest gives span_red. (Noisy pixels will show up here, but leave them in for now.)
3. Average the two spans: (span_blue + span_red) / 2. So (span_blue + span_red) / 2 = 3.1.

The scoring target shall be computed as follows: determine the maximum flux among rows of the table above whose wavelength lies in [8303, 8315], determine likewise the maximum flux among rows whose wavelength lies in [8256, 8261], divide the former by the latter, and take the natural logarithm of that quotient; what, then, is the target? -0.1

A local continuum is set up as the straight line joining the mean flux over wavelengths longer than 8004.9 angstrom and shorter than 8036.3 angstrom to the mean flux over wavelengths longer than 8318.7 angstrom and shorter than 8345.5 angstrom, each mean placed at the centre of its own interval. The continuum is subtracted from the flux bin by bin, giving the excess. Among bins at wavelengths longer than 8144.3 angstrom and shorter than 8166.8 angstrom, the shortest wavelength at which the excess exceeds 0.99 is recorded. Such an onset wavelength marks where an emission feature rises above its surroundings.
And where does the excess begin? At 8149.00 angstrom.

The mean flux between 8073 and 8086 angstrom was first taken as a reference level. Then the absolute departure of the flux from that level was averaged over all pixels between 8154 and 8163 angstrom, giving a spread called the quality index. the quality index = 0.51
